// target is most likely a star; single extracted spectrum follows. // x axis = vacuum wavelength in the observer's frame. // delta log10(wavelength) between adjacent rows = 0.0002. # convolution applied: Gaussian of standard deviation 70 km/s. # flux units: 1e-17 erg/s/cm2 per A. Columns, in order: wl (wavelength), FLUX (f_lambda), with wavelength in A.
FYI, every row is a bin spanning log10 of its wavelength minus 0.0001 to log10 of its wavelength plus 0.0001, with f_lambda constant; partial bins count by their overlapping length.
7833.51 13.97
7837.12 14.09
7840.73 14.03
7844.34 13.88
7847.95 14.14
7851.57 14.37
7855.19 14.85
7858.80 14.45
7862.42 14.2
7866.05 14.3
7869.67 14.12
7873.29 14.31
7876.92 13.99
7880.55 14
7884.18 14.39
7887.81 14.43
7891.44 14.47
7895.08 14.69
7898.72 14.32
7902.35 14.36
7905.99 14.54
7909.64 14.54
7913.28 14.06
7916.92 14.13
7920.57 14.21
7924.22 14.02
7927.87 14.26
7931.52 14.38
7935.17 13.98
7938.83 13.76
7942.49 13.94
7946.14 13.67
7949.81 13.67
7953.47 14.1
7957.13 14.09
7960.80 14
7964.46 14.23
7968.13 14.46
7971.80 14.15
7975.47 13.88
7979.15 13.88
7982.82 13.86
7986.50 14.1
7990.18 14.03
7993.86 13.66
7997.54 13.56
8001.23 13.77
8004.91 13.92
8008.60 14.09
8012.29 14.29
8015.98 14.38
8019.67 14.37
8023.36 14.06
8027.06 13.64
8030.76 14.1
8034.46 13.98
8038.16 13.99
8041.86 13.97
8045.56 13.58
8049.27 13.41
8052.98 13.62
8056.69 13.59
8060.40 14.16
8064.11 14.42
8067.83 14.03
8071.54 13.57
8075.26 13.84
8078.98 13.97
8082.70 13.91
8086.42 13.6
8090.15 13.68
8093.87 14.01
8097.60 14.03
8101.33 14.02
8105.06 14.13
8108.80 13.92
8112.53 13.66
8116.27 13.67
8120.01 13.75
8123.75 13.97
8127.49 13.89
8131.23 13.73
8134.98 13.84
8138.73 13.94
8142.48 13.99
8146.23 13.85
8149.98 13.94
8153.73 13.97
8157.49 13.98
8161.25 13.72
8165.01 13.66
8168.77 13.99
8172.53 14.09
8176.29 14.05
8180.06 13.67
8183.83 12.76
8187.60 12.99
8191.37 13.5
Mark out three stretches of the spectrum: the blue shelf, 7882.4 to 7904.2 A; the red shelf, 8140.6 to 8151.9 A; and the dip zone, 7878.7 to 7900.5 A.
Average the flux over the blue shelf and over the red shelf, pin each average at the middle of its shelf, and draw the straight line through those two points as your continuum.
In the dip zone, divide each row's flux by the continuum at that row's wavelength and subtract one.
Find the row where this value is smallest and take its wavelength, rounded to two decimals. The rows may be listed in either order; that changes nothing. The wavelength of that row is 7880.55 A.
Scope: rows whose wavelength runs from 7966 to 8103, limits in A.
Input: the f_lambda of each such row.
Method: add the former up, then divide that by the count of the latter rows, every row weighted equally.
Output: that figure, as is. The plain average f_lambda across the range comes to 13.9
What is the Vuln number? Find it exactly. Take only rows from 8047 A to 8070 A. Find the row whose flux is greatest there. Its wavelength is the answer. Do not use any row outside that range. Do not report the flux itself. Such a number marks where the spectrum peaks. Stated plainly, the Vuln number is 8064.11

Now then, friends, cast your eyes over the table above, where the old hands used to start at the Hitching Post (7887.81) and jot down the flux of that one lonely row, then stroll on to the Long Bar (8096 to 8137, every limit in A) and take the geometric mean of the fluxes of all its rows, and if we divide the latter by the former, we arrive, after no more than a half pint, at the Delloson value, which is 0.961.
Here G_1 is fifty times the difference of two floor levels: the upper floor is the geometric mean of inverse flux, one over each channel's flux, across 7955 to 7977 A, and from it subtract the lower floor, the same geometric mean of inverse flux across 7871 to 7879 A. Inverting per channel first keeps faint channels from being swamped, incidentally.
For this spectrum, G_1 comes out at 0.00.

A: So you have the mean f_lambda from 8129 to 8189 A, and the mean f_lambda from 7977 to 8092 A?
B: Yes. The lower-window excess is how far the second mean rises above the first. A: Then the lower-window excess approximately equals 0.14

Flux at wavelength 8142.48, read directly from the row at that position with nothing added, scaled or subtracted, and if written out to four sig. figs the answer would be 13.99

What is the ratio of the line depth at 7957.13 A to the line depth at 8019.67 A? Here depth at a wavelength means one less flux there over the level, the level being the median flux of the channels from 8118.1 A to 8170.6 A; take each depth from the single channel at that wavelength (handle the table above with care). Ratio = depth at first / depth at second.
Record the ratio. 0.4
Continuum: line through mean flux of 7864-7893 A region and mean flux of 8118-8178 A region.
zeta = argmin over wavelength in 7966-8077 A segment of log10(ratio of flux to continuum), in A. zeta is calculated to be 8049.27 A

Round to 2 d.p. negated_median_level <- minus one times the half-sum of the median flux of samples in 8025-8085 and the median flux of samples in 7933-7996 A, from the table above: -13.96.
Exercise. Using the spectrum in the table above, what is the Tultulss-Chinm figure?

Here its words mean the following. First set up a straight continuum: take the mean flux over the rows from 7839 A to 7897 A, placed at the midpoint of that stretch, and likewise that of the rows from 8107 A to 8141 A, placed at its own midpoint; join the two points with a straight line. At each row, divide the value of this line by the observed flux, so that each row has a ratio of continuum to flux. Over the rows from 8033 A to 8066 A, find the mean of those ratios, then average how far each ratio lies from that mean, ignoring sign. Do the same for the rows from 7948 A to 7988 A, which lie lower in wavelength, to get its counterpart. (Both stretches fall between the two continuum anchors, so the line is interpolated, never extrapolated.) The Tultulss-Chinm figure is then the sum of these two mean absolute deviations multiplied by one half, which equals 0.016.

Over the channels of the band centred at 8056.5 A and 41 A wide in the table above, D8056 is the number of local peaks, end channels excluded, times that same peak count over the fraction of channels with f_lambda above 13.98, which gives 11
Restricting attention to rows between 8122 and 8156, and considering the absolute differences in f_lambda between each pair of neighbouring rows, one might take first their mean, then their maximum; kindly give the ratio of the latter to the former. 1.7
